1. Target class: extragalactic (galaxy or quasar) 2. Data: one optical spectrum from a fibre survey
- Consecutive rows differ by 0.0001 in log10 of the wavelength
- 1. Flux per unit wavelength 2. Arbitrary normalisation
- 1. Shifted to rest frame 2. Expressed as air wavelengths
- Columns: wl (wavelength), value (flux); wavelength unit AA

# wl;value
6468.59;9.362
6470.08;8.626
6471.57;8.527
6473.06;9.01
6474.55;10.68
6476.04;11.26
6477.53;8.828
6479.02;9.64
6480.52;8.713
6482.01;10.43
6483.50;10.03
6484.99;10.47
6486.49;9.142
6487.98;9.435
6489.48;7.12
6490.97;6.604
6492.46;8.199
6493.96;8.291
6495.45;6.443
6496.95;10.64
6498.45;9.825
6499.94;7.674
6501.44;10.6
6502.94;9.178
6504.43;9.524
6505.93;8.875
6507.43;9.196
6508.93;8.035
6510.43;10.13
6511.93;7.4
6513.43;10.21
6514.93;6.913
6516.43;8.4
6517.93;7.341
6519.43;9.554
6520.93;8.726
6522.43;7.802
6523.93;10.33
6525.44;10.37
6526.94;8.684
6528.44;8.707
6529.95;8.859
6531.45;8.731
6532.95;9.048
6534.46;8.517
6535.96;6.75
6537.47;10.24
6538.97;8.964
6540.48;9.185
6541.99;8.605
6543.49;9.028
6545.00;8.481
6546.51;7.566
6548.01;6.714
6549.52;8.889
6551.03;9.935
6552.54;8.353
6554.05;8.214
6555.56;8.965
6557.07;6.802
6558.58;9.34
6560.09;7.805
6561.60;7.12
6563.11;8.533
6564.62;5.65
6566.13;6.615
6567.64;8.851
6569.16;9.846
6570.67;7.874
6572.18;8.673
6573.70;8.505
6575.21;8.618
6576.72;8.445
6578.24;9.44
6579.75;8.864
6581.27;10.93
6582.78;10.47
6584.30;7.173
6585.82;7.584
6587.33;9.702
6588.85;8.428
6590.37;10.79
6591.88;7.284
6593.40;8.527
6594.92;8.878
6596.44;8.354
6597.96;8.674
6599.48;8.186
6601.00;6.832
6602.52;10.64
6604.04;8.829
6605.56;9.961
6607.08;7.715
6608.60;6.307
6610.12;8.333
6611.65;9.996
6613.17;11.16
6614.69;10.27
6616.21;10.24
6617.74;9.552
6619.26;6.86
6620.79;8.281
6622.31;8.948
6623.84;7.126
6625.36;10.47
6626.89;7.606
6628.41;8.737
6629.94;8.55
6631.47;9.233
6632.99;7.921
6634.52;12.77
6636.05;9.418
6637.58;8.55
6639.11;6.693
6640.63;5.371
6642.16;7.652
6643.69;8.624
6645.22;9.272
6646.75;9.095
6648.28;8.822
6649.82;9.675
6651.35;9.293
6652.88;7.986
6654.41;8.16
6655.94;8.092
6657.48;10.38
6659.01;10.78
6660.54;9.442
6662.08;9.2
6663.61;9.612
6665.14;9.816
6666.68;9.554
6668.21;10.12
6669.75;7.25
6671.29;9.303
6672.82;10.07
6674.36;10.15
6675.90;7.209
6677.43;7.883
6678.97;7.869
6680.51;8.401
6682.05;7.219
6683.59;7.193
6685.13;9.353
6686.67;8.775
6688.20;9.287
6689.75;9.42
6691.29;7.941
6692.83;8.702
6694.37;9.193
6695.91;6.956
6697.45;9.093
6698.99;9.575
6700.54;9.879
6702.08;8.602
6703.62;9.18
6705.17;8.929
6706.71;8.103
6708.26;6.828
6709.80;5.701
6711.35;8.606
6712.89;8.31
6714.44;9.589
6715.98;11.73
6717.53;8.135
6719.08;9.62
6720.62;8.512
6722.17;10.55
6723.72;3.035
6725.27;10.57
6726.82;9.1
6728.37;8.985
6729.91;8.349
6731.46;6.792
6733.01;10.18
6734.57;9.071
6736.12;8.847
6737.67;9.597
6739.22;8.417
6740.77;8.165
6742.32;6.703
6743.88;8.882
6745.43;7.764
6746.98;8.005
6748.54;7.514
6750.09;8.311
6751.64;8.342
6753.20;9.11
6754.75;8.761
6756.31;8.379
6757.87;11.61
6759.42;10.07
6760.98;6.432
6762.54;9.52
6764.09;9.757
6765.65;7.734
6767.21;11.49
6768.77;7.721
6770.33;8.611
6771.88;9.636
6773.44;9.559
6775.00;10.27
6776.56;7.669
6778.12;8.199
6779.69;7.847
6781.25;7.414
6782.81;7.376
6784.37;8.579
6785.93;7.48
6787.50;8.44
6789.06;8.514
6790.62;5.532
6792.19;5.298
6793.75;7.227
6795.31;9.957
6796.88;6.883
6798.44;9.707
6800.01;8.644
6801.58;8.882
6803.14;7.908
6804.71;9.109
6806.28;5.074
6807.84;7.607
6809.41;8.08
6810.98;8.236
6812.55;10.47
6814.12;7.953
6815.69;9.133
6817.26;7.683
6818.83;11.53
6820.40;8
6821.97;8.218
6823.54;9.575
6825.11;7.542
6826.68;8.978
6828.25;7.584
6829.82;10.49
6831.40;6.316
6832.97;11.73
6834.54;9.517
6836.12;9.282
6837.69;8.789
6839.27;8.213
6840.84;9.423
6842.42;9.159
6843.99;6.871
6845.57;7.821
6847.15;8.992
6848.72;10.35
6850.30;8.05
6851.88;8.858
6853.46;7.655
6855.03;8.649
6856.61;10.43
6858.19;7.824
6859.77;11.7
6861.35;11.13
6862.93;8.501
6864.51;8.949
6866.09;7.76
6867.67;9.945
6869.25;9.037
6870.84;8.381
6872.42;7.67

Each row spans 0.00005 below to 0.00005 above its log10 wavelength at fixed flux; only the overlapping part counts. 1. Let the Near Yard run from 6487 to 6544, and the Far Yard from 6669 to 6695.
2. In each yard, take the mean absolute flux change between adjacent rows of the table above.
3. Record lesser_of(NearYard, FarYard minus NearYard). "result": -0.5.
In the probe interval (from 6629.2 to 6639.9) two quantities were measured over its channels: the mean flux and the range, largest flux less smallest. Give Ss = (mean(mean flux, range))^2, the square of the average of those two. 57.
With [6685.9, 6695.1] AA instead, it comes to 27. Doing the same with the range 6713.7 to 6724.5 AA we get 76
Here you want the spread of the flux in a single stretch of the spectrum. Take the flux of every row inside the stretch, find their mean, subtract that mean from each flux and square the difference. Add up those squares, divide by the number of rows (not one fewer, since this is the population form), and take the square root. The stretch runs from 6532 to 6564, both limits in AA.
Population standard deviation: 0.97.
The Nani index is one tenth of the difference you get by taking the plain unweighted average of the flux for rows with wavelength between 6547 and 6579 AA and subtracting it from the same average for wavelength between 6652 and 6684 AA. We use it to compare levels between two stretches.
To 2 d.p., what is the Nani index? 0.06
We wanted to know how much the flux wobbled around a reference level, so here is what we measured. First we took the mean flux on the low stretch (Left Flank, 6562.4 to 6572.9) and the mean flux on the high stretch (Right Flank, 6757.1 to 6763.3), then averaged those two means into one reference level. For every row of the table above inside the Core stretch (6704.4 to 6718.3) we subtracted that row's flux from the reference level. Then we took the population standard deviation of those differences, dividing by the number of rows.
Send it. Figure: 1.59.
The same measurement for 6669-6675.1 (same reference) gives 1.17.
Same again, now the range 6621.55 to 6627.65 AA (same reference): 1.30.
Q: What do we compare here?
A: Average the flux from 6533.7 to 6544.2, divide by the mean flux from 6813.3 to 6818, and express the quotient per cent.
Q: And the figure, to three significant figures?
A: 106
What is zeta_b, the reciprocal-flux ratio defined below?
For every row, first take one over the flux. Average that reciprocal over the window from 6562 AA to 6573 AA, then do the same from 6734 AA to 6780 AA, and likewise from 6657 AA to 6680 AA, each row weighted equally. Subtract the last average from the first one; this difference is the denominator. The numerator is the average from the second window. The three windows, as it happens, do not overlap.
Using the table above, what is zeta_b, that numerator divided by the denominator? 6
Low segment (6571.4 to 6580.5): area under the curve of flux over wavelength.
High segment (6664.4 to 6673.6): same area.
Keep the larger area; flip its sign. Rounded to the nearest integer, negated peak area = -86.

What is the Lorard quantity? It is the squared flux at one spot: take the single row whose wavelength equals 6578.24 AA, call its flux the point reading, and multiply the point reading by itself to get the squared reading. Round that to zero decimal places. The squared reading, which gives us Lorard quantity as 89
